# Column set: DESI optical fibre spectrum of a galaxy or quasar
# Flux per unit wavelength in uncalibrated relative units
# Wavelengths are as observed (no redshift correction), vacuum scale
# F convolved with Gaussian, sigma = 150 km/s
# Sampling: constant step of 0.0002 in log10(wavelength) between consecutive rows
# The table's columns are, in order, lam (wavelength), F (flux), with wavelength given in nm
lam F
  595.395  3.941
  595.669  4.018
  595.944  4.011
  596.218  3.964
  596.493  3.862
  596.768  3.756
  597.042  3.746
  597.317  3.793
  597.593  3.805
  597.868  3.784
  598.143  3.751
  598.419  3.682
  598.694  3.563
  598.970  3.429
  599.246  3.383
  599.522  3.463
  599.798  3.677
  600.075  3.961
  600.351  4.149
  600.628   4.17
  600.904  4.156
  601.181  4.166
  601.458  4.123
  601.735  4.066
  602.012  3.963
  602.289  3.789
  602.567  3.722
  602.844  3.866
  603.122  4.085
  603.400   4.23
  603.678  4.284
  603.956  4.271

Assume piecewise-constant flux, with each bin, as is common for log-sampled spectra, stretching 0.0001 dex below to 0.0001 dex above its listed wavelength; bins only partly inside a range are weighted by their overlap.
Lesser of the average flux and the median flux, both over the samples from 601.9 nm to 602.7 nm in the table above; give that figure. 3.79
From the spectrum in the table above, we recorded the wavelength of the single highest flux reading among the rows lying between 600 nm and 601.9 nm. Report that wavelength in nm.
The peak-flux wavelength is 600.628 nm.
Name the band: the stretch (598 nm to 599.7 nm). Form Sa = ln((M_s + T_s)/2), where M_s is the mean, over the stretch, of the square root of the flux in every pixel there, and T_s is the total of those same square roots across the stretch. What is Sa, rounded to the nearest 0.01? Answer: 1.89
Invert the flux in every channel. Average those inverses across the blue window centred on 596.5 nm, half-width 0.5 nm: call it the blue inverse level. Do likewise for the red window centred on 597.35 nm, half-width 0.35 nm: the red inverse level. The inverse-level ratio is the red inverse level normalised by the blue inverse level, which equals 1.02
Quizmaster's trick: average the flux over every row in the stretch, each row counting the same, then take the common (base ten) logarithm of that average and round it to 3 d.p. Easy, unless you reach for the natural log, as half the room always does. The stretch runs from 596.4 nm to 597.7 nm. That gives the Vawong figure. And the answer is 0.579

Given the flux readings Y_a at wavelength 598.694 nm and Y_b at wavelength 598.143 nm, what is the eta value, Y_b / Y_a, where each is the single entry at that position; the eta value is 1.05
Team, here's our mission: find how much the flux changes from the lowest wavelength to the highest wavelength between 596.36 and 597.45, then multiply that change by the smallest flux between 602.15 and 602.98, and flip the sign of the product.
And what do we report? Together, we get 0.26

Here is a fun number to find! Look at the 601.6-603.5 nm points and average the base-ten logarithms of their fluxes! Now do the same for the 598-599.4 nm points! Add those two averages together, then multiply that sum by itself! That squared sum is 1.32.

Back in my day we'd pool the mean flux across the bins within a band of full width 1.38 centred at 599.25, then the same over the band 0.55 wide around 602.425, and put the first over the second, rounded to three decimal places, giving 0.933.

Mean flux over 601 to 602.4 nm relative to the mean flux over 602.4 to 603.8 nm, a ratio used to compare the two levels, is 1.00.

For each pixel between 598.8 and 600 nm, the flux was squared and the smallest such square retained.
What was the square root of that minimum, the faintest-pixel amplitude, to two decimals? 3.38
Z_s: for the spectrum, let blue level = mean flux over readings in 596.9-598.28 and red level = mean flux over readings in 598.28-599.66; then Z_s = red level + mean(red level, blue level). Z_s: 7.14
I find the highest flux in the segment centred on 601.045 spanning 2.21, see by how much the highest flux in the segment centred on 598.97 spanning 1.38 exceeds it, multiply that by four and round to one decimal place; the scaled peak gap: -2.0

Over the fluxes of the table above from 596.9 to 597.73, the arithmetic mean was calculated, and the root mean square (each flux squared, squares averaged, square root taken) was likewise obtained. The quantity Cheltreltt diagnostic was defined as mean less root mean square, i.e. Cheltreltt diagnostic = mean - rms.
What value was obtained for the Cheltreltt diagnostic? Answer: -0.0001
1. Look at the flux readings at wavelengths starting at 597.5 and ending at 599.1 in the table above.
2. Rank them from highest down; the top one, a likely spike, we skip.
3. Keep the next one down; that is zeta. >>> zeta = 3.784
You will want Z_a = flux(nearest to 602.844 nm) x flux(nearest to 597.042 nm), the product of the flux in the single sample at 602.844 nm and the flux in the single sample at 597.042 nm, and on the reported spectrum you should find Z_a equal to 14.5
